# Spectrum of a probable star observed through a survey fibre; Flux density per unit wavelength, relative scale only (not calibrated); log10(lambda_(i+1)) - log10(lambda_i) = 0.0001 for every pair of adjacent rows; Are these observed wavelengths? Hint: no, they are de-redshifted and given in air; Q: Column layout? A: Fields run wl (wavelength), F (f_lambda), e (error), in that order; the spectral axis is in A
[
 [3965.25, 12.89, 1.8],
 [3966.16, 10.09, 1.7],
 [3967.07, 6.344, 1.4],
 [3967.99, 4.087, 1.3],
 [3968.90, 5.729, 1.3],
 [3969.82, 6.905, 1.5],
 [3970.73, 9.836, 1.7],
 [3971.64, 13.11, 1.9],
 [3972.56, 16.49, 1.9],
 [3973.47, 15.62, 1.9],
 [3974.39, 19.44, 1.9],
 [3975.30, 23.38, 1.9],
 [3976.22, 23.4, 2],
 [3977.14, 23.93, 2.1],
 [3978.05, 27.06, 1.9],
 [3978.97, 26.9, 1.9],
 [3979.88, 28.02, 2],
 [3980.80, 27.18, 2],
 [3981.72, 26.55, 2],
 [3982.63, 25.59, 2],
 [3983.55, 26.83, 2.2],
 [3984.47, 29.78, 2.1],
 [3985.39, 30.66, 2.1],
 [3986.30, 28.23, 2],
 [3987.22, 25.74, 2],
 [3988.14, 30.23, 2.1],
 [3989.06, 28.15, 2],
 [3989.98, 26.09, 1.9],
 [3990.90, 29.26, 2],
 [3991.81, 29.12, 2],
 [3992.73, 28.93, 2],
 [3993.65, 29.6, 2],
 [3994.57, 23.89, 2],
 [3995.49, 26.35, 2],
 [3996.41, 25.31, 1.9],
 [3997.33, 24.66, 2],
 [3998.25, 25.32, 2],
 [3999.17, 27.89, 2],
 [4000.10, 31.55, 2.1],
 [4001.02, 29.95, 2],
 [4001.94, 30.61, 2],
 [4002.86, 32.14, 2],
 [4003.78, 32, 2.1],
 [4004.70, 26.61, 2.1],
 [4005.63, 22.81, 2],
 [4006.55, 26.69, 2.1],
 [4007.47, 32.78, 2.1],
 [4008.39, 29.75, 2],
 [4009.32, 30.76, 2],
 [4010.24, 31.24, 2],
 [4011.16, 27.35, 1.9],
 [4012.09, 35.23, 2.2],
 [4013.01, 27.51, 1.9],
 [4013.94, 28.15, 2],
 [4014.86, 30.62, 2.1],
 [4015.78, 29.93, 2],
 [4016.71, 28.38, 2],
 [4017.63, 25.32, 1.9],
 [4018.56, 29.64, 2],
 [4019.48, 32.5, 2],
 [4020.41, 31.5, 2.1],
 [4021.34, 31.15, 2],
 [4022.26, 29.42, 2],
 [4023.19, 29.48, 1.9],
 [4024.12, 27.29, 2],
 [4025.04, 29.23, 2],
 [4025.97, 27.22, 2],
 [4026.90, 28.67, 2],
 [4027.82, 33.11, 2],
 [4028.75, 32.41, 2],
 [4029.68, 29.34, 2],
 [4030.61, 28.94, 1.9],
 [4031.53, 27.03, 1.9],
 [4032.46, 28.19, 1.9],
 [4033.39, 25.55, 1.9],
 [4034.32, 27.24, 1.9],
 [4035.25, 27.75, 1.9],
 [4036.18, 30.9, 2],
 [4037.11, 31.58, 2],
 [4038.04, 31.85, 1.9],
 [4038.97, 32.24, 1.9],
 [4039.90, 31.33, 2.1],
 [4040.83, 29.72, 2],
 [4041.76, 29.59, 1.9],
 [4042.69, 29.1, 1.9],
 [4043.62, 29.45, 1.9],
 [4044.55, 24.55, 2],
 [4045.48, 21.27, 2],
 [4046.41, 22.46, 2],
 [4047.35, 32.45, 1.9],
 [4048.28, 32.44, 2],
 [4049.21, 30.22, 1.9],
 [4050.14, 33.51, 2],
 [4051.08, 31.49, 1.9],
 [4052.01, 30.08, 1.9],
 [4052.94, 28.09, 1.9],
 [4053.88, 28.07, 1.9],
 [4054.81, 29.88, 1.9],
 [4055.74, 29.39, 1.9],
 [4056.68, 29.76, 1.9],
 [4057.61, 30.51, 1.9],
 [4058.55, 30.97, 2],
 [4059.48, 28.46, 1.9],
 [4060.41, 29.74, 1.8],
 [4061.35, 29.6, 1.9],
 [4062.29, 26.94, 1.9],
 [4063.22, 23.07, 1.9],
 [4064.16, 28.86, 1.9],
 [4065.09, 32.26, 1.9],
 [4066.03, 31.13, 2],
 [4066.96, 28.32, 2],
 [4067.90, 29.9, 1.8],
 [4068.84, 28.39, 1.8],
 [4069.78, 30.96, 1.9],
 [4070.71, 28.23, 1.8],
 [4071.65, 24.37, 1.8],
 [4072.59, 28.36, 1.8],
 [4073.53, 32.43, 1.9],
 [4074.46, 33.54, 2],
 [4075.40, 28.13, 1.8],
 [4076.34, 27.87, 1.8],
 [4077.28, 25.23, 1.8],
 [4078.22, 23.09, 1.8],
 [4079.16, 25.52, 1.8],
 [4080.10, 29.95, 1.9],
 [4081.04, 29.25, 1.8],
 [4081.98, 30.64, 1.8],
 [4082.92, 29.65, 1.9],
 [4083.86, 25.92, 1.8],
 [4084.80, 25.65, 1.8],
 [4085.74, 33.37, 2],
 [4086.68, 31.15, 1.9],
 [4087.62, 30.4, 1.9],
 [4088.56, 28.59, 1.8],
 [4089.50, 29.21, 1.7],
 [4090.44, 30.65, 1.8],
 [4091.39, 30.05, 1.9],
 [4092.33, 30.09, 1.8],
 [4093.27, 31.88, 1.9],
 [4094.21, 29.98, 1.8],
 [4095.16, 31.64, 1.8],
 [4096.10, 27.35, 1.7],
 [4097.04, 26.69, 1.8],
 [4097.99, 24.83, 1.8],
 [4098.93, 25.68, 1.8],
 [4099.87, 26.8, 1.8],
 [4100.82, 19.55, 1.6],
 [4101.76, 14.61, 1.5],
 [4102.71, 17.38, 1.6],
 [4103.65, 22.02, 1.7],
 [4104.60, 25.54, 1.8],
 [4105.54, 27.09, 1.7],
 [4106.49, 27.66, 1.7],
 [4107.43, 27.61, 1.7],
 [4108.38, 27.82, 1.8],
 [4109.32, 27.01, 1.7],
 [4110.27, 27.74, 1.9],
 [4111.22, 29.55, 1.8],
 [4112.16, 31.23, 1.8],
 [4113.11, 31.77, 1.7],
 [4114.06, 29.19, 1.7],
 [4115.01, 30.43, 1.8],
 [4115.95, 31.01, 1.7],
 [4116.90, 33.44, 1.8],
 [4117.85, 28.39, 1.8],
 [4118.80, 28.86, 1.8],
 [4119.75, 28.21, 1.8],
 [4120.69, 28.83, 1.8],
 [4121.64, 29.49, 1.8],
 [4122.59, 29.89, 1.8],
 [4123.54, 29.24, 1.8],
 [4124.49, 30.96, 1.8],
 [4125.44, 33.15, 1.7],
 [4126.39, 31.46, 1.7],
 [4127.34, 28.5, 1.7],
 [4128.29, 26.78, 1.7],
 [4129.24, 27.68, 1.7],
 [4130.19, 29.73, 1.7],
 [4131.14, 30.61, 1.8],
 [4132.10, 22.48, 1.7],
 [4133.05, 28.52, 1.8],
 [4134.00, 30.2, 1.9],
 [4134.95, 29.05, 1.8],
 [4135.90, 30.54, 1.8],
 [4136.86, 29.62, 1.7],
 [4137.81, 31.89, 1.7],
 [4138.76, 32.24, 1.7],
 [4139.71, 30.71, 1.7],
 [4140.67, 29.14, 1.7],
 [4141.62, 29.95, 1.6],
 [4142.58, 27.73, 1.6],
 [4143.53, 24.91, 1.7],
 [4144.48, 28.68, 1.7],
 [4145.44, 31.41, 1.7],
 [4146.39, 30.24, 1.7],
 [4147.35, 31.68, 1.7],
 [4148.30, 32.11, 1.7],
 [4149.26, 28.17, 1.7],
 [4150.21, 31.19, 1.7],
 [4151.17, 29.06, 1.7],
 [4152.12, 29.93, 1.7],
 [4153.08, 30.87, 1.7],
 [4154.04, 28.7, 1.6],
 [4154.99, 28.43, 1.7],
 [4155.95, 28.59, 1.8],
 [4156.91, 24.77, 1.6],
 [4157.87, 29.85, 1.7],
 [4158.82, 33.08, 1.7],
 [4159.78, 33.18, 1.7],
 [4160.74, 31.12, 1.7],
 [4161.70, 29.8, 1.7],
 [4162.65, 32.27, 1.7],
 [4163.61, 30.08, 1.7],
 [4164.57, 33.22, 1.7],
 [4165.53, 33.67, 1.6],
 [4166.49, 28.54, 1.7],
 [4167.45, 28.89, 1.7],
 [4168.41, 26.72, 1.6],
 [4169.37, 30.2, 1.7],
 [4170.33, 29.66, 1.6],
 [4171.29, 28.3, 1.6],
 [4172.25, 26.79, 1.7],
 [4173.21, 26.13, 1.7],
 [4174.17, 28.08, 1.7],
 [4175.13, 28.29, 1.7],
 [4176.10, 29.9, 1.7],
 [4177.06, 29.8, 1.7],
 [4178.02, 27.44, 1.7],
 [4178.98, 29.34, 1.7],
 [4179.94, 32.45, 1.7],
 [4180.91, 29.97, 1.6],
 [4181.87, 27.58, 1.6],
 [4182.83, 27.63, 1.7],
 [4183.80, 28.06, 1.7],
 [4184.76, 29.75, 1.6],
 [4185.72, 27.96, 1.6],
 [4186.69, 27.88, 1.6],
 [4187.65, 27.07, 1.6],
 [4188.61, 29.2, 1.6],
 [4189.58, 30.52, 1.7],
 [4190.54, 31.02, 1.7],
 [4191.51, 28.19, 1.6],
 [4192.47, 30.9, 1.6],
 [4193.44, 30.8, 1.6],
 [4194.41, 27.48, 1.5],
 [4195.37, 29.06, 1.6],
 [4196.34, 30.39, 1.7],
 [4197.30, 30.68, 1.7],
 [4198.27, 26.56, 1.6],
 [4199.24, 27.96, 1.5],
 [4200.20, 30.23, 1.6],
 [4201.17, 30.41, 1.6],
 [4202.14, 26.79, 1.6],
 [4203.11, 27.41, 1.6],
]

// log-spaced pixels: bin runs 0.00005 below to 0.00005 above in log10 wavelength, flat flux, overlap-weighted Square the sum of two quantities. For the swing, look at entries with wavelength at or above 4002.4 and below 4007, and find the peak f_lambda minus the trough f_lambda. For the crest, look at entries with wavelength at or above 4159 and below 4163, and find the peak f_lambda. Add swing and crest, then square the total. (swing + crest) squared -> 1807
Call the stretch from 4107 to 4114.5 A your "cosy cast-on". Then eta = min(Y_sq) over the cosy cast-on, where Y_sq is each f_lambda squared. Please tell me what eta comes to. 730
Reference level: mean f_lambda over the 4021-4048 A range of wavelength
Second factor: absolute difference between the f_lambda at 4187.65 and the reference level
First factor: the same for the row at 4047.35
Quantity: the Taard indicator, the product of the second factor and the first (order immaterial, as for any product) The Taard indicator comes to 6.5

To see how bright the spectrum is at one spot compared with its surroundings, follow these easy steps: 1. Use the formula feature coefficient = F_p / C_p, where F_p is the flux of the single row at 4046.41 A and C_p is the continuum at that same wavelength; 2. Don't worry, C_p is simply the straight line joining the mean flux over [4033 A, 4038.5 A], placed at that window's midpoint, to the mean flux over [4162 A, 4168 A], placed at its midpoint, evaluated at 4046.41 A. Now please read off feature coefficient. 0.77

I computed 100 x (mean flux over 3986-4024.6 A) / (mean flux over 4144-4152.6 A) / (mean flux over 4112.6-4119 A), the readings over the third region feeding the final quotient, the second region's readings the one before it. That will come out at 3.12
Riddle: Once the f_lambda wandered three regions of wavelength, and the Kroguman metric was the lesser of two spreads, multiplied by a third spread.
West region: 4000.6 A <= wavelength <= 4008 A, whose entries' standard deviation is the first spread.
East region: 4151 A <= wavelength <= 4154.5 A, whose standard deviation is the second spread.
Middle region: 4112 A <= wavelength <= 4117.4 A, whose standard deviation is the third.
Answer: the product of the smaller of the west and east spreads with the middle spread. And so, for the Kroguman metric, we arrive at 1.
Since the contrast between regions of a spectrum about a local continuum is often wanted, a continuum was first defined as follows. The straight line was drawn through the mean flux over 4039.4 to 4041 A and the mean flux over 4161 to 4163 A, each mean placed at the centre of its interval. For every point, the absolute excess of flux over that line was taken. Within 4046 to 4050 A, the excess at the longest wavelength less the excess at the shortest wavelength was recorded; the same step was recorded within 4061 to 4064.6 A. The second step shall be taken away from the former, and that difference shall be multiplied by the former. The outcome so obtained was 66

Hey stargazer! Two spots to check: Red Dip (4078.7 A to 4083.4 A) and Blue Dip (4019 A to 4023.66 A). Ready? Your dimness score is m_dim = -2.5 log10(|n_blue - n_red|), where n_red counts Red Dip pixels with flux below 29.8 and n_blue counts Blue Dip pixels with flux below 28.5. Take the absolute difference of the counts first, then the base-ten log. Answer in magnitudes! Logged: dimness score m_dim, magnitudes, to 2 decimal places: -1.19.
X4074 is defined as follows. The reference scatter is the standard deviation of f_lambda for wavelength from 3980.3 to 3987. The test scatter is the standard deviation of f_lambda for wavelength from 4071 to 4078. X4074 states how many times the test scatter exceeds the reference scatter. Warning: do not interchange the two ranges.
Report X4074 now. 1.9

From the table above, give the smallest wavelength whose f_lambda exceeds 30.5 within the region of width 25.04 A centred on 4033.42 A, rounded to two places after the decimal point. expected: 4021.34 A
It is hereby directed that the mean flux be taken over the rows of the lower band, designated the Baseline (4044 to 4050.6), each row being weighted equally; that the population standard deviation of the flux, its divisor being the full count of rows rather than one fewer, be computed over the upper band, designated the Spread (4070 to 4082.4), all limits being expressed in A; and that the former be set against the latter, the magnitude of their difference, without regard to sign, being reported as 25.2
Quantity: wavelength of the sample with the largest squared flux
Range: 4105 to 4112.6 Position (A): 4112.16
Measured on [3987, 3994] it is 3988.14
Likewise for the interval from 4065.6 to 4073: 4066.03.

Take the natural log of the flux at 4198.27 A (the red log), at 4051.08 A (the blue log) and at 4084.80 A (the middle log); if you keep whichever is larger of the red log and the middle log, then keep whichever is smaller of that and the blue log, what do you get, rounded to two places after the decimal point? 3.28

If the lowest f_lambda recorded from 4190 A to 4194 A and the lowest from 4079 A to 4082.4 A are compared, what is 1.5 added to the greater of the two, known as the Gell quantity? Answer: 29.7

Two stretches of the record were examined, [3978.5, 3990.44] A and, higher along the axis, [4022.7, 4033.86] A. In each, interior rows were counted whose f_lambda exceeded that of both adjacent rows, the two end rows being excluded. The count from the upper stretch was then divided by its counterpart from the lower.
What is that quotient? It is 1.0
